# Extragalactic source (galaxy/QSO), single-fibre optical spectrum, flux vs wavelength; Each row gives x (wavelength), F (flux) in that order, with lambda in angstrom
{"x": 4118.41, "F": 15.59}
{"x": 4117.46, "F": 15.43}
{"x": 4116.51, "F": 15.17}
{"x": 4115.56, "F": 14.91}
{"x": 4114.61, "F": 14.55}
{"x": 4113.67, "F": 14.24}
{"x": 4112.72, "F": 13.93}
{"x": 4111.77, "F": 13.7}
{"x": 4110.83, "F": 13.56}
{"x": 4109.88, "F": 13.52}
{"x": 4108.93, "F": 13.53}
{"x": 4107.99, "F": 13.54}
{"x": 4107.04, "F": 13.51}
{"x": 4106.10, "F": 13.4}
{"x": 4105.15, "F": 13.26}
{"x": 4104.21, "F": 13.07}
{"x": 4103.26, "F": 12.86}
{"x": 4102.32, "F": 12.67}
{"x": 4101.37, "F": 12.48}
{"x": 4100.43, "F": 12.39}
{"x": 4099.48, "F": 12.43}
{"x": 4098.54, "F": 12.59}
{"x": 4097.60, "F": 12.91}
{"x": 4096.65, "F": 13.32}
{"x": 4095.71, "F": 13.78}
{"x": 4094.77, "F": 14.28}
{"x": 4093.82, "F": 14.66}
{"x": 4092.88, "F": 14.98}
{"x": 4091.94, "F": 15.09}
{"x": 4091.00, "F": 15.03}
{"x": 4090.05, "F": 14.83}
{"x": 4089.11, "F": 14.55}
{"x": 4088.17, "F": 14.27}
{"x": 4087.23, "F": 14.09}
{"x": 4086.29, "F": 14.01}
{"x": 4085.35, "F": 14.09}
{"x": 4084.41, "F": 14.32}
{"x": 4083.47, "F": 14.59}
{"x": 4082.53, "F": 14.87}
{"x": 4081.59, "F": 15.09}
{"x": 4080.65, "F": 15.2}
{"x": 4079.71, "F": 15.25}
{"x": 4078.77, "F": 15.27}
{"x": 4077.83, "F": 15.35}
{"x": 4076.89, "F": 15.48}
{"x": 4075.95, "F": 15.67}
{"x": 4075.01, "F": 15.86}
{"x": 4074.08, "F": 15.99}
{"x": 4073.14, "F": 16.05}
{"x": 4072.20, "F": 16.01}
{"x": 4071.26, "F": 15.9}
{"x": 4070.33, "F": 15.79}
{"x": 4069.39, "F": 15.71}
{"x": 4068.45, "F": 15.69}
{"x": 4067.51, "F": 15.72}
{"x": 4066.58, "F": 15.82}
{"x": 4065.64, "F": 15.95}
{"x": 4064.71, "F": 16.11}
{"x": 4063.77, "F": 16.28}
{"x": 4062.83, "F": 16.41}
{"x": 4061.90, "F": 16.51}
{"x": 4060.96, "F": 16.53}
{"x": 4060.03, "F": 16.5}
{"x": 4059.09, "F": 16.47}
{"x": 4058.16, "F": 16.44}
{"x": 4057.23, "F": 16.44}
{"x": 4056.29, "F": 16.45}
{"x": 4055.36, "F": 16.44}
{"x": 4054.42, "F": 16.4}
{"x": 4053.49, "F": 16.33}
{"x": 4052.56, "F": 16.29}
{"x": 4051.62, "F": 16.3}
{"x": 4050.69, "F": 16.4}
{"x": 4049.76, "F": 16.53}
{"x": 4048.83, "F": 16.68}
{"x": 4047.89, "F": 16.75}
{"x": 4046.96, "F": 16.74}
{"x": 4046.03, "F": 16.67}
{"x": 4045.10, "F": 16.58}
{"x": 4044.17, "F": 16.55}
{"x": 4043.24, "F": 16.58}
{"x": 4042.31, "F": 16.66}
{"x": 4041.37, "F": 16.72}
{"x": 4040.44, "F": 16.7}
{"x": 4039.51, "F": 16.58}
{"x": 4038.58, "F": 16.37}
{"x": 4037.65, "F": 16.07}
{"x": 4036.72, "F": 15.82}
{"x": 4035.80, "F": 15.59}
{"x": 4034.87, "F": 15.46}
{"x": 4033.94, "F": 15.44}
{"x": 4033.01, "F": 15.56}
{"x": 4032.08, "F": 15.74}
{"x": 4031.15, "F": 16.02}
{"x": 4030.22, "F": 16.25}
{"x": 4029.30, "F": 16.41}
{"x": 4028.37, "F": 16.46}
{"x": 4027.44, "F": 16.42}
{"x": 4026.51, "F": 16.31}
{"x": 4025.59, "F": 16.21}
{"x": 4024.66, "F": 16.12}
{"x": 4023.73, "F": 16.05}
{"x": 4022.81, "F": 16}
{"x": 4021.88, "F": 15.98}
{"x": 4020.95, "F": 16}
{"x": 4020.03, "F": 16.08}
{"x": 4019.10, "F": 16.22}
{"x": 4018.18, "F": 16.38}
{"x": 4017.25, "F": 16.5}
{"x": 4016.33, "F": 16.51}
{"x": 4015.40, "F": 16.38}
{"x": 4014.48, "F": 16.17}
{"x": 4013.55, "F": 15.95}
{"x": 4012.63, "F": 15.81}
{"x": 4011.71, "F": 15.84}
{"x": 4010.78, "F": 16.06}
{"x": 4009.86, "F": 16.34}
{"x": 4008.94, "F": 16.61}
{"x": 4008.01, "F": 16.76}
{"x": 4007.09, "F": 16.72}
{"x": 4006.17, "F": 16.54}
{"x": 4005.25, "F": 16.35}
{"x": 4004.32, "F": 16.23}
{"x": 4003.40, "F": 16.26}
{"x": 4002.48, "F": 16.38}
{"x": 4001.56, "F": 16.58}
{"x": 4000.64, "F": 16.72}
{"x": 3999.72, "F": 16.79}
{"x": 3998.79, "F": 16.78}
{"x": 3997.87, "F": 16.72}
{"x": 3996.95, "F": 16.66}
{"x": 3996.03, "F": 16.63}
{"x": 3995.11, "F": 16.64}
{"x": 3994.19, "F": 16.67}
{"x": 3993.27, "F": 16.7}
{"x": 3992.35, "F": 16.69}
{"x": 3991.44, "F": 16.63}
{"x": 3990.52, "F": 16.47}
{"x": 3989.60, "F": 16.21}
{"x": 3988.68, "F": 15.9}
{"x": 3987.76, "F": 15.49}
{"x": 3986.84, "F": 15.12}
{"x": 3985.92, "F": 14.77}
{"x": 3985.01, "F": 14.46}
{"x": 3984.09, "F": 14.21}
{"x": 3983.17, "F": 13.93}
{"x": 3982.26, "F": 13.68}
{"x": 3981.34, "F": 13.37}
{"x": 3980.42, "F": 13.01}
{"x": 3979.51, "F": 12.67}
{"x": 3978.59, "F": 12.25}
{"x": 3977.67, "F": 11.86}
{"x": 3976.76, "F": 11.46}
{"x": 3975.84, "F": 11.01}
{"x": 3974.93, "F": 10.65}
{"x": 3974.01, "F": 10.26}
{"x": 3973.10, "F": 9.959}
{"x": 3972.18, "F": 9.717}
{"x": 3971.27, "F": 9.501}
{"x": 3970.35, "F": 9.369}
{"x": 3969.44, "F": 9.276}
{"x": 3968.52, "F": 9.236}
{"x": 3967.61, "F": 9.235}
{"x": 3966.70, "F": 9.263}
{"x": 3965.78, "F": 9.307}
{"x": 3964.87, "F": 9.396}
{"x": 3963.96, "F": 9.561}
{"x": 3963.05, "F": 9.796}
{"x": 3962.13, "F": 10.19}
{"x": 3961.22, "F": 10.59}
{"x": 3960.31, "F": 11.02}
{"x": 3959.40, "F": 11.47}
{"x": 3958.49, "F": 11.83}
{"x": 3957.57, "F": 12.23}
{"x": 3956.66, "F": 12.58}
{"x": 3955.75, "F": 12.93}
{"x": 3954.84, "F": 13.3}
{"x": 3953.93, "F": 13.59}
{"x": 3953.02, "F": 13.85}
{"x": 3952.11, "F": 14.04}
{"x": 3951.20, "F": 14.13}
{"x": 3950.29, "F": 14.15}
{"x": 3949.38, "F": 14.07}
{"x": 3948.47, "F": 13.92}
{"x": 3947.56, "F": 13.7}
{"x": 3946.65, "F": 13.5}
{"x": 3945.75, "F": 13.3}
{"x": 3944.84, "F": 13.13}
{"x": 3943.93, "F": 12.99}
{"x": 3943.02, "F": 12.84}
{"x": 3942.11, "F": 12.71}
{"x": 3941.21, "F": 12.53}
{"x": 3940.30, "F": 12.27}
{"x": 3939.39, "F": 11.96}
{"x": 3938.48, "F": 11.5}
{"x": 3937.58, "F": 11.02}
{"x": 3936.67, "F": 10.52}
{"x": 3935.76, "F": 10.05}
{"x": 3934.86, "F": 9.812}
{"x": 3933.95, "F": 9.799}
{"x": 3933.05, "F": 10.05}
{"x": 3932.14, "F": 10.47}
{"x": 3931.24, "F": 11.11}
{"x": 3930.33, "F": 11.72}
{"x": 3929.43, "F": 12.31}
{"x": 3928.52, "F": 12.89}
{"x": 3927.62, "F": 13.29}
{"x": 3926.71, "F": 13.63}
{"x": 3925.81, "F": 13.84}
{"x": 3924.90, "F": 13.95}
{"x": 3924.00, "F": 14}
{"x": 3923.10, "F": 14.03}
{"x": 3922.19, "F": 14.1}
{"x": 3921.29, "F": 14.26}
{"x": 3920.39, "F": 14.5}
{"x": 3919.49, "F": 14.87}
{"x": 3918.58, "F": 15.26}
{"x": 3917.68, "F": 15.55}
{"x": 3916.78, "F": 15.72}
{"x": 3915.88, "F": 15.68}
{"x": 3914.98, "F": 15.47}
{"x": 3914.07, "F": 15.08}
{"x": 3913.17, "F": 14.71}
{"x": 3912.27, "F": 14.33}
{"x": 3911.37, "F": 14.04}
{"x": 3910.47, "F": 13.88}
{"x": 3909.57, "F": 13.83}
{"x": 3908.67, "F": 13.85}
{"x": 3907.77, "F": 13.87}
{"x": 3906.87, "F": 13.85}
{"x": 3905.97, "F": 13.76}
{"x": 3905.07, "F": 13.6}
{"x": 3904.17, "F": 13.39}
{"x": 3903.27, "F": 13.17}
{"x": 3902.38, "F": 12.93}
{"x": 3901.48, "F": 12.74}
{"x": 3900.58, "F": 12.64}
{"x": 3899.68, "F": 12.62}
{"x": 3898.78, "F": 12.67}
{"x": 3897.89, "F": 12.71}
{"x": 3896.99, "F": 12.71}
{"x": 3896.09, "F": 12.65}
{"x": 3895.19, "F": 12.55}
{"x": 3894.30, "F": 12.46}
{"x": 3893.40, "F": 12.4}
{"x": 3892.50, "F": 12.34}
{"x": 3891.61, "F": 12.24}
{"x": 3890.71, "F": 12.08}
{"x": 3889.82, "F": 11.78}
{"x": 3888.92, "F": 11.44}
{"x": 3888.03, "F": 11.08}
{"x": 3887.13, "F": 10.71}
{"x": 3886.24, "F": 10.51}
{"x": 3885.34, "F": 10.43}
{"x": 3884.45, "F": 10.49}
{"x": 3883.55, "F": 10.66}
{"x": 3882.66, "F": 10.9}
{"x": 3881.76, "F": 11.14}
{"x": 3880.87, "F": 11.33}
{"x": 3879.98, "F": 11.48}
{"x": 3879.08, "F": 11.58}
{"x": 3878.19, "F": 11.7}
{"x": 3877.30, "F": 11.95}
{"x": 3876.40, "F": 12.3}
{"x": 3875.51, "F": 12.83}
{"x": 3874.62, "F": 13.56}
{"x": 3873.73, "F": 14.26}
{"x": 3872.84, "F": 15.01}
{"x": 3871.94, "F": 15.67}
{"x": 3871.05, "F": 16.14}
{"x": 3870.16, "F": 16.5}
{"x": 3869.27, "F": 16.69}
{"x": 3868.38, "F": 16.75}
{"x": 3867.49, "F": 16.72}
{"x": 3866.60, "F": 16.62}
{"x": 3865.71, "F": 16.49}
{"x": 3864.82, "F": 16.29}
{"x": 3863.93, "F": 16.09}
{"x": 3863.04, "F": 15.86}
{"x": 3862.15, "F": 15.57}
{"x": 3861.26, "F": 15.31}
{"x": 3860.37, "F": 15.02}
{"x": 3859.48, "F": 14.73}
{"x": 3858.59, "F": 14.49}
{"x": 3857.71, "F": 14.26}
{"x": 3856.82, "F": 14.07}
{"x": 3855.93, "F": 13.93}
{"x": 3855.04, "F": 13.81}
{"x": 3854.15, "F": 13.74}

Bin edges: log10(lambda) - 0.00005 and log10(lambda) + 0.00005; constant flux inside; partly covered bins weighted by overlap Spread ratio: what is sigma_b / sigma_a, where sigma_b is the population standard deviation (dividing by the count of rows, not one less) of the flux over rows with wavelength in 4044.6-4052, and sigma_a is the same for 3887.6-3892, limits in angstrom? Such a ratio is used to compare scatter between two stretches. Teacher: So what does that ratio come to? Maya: 0.4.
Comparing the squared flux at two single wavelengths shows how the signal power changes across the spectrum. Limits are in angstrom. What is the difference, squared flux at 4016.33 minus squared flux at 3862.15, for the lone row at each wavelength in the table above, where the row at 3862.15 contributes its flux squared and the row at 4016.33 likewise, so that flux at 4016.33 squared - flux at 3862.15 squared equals 30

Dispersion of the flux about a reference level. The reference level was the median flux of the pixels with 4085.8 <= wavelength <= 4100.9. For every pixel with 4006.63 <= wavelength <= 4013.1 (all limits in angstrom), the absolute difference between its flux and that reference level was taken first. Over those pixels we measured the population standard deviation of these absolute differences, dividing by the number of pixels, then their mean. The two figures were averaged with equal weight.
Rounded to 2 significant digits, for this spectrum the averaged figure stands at 1.3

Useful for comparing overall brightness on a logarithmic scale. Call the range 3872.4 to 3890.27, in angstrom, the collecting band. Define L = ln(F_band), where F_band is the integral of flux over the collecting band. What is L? 5.3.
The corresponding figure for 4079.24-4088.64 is 4.9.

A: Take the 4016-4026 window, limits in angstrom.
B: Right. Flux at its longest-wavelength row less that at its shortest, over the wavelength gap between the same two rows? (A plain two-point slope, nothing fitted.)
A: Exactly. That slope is -0.03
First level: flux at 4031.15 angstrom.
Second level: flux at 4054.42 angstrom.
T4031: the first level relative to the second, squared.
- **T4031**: 0.95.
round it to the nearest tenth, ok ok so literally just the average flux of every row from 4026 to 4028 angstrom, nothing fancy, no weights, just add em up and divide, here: 16.4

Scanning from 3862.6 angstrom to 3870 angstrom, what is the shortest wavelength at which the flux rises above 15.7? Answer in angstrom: 3863.04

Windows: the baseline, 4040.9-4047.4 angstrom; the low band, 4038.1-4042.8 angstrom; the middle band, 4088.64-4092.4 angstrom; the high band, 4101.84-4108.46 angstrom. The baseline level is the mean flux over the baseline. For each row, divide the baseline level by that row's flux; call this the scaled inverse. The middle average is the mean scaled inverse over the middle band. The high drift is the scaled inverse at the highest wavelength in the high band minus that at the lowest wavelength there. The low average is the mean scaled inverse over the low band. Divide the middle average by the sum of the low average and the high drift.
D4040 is 1.2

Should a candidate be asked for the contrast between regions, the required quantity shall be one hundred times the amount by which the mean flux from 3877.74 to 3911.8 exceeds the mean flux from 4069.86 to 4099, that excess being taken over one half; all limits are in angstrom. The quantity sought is -498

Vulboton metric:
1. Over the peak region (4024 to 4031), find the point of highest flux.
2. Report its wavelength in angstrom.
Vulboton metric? 4028.37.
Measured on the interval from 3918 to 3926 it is 3918.58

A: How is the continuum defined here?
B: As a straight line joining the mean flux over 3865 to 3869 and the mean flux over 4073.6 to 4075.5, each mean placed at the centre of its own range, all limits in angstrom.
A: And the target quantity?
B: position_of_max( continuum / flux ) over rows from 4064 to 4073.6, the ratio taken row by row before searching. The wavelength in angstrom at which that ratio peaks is 4068.45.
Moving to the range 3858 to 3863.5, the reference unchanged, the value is 3858.59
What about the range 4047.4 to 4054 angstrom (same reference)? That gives 4052.56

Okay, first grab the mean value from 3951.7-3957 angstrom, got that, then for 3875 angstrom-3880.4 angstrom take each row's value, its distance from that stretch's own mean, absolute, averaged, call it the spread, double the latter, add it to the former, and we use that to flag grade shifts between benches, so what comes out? 14.2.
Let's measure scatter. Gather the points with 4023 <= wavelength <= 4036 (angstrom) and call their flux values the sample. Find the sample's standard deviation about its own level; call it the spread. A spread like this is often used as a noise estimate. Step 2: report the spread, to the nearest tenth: 0.4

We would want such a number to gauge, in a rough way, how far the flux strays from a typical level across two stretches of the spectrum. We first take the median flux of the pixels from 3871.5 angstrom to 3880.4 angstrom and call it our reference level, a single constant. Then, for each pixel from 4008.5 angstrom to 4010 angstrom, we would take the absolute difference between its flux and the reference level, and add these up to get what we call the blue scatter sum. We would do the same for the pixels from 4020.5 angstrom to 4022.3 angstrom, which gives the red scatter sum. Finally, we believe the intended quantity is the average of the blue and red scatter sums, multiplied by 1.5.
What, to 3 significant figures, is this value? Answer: 11.0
